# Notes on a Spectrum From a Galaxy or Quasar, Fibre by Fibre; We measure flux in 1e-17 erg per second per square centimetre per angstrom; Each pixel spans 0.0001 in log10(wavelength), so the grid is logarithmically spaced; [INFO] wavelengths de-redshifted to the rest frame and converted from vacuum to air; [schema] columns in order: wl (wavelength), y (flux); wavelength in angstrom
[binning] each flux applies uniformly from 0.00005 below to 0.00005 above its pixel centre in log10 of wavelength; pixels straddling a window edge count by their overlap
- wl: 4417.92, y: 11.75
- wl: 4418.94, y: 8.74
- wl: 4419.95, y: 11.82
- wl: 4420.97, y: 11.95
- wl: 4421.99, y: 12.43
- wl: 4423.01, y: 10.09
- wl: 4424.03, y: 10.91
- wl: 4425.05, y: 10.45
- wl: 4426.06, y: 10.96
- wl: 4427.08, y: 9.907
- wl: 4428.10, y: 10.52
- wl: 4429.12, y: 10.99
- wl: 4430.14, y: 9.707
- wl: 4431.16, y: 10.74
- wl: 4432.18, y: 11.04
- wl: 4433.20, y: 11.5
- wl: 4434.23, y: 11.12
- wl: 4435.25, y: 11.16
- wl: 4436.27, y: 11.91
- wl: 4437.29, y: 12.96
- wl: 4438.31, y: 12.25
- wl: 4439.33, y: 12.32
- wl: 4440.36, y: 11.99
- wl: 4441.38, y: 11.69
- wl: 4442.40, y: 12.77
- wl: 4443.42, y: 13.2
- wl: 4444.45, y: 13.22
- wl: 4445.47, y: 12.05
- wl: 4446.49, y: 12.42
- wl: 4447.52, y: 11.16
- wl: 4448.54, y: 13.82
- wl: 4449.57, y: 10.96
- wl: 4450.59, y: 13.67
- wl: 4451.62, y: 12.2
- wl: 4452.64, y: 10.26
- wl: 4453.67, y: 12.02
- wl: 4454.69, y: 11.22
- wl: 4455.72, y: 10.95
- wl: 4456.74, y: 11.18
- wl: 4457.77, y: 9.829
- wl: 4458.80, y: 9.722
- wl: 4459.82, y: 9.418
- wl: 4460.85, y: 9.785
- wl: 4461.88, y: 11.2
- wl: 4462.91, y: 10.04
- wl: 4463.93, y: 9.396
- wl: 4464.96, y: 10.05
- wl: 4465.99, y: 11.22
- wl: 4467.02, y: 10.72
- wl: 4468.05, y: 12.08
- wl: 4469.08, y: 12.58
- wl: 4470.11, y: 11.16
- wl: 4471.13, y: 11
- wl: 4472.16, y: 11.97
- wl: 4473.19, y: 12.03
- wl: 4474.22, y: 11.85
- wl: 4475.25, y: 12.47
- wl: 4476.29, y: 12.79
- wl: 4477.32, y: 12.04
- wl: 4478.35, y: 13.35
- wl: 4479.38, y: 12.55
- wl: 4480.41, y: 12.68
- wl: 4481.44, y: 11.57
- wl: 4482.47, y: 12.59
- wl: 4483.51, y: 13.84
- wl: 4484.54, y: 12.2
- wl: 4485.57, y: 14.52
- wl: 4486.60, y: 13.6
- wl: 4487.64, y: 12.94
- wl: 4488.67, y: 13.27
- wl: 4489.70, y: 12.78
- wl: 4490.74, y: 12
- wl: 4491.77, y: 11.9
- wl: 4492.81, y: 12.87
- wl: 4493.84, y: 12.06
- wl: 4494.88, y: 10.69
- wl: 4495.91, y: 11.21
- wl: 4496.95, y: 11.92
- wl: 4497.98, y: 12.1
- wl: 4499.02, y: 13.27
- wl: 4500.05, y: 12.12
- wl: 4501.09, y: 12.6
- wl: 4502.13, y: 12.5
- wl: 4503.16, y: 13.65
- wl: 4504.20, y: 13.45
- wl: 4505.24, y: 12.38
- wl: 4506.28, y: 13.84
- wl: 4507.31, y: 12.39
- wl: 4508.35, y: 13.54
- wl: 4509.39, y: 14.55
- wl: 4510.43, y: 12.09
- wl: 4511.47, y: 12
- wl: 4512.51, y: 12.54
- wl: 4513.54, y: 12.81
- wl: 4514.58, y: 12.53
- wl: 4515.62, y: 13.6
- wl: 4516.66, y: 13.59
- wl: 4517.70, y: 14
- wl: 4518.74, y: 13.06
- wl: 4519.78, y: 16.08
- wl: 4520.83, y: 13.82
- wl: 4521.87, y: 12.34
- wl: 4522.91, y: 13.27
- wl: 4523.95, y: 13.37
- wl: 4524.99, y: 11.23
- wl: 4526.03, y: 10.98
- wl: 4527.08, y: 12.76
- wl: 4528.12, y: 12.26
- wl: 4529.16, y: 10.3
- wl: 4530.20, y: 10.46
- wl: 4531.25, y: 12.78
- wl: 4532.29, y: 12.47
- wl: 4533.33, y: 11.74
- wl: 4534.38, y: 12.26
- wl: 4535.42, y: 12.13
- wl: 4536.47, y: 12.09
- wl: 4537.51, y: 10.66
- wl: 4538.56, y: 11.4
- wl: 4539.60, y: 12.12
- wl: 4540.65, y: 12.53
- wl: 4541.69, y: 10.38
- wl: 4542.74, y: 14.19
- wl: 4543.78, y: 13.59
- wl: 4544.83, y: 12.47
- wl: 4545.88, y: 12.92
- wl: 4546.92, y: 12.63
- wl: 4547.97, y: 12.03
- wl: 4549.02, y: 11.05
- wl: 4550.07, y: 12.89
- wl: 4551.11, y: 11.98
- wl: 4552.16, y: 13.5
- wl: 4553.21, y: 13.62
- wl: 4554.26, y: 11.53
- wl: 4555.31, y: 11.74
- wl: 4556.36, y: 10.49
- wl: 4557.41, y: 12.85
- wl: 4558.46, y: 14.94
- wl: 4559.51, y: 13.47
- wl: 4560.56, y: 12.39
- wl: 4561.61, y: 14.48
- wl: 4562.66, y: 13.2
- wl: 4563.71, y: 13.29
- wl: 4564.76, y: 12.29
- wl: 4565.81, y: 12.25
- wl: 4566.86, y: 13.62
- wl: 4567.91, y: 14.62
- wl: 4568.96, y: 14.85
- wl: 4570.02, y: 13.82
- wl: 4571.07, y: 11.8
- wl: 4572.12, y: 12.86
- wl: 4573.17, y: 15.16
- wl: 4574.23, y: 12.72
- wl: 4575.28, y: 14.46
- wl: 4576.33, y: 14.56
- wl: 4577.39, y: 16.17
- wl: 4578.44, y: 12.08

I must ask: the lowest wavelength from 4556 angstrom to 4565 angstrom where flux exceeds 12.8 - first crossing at 4557.41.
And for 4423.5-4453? 4437.29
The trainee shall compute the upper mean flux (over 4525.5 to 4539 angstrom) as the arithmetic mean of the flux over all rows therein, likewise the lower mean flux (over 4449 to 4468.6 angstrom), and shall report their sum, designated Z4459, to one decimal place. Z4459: 22.6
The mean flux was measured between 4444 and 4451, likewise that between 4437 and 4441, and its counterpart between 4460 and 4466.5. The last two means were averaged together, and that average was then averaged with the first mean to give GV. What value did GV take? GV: 11.9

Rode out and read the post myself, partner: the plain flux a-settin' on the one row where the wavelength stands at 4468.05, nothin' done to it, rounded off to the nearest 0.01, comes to 12.08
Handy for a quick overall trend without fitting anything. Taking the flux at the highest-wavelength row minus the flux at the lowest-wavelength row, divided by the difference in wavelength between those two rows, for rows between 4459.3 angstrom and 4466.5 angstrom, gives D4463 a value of 0.3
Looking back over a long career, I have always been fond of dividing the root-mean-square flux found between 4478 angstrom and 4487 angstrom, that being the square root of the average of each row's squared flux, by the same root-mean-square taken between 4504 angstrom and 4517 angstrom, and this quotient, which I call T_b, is 1.00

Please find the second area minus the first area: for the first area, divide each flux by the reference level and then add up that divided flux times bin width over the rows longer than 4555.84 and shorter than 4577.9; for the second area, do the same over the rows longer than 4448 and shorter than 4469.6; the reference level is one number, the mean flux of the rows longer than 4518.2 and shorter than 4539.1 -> -4.9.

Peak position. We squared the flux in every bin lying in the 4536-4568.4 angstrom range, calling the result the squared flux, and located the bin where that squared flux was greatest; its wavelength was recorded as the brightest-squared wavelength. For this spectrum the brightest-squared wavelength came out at 4558.46 angstrom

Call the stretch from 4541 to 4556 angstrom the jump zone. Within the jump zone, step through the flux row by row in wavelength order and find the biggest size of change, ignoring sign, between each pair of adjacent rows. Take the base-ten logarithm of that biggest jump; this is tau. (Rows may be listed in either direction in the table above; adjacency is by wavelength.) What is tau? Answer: 0.58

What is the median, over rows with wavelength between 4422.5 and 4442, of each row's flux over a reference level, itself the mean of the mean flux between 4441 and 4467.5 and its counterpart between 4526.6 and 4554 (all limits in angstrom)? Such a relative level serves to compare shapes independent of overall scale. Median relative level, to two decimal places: 0.94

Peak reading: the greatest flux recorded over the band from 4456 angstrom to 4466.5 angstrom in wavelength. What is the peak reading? 11.22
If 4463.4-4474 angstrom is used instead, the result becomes 12.58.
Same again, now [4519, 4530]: 16.08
